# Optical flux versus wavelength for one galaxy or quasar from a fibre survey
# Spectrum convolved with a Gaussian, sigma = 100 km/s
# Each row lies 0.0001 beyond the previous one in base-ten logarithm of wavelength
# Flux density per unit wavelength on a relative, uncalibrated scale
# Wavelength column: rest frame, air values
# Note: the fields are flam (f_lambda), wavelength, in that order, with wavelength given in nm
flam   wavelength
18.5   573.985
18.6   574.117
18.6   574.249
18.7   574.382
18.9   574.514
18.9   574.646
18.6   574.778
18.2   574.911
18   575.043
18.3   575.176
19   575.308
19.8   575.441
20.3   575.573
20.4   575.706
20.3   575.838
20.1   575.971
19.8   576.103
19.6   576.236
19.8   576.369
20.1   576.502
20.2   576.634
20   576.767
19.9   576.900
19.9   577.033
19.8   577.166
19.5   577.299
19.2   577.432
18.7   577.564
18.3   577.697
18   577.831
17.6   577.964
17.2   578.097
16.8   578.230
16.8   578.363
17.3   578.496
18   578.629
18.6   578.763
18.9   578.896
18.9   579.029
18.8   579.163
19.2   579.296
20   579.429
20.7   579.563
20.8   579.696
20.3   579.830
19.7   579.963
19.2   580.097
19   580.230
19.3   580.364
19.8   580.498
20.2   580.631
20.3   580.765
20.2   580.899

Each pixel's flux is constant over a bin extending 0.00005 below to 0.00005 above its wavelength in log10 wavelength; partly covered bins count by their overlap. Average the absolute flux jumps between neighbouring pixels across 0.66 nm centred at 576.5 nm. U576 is 0.20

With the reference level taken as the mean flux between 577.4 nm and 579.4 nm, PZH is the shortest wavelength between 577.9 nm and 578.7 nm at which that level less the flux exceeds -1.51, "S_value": 577.964 nm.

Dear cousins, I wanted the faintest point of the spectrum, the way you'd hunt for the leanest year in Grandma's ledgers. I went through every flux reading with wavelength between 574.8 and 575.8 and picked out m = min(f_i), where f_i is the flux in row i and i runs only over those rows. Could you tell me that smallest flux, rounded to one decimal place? 18.0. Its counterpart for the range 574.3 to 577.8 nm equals 18.0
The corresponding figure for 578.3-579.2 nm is 16.8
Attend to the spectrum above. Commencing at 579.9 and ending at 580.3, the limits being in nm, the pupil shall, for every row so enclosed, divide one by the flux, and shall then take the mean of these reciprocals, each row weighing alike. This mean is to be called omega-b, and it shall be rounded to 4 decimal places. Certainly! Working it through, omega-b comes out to 0.0518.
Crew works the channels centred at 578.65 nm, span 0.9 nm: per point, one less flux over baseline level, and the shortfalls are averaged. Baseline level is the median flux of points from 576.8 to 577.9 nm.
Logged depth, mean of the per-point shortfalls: 0.07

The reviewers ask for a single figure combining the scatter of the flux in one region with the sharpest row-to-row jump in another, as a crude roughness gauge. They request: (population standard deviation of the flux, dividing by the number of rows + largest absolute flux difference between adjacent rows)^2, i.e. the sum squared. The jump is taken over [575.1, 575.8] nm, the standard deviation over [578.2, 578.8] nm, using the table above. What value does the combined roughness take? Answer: 2.3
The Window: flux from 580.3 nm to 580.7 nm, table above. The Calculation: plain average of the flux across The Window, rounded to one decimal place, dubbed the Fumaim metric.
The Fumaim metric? 19.8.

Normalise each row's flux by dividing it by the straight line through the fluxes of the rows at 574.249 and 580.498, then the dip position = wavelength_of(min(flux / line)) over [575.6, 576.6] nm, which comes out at 576.236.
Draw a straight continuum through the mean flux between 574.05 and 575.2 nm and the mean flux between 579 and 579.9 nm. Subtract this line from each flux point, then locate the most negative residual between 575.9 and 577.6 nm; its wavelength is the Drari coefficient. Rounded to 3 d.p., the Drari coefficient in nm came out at 577.564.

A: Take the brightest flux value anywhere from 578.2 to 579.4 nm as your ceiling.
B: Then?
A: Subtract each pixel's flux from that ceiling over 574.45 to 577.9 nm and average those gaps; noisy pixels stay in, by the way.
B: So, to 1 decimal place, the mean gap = -0.2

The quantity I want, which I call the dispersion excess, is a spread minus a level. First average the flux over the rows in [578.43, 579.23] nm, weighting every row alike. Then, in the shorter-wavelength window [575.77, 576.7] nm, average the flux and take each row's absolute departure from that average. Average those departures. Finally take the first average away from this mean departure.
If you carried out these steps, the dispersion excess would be -18.2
